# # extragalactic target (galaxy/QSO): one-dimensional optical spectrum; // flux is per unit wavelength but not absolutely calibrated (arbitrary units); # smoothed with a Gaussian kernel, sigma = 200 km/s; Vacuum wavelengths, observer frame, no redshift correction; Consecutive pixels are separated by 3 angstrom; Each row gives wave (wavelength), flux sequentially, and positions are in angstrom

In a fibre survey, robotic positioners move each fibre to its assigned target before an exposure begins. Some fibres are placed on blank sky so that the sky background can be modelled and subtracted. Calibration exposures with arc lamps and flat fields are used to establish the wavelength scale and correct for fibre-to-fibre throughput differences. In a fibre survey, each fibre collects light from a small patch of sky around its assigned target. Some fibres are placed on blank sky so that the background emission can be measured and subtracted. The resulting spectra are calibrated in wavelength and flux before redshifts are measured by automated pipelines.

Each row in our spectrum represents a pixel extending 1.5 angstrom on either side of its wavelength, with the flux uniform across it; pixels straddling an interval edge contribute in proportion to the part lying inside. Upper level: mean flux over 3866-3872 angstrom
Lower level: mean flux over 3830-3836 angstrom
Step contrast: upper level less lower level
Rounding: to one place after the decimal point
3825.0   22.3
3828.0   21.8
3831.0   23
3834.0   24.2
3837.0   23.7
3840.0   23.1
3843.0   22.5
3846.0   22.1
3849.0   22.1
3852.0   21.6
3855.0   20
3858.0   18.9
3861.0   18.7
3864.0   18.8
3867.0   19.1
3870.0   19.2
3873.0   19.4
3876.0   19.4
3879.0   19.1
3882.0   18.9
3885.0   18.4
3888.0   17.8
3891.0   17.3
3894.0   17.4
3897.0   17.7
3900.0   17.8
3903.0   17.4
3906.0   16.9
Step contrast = -4.5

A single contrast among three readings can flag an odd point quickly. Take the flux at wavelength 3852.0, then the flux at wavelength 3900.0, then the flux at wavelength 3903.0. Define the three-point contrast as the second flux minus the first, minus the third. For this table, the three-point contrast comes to -21.2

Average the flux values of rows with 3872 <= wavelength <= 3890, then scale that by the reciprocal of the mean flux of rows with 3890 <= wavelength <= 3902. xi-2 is 1.07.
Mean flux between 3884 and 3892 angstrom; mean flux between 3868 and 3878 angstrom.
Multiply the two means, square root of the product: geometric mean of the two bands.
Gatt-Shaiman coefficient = 18.6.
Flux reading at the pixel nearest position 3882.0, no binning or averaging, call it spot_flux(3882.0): 18.9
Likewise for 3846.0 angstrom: 22.1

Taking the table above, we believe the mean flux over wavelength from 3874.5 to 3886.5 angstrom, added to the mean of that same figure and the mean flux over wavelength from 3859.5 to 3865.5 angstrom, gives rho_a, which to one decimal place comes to 37.8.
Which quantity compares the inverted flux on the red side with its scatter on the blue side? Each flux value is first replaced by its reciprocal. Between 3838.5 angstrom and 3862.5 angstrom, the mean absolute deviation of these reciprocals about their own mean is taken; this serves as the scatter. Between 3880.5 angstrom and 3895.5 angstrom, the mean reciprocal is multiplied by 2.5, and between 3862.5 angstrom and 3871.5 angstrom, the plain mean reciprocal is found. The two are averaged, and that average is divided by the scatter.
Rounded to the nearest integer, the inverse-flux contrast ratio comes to 28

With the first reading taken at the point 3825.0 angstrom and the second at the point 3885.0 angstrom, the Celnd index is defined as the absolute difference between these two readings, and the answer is 3.9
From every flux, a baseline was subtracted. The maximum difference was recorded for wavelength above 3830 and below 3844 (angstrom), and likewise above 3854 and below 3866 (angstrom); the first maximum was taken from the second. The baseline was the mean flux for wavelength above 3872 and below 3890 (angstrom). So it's -4.2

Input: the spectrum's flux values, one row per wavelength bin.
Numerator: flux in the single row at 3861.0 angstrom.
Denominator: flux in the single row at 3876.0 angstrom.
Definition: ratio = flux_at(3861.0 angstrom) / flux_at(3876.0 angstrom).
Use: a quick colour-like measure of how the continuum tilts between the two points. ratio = 0.96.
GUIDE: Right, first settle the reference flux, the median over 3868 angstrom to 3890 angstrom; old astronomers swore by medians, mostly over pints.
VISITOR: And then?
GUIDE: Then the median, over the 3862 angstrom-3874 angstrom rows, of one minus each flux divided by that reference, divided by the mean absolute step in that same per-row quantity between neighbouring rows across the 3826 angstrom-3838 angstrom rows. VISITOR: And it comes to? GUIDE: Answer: 0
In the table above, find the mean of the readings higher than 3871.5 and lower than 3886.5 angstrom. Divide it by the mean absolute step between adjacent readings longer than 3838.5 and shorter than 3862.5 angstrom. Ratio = 30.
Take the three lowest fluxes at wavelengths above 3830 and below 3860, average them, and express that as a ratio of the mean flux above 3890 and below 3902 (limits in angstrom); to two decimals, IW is 1.15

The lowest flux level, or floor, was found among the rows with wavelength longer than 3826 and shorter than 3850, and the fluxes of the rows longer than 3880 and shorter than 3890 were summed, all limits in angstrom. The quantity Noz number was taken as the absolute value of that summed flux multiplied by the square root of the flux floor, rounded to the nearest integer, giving 257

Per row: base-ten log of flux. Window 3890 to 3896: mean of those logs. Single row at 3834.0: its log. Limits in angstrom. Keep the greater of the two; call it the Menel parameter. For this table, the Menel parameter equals 1.38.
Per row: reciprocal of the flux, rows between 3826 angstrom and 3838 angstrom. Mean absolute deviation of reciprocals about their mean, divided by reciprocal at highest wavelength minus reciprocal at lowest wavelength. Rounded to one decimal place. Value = -0.4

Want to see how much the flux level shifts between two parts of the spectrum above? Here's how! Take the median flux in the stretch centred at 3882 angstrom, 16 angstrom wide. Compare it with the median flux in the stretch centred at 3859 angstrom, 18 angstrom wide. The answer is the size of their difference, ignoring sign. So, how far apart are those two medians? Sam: 0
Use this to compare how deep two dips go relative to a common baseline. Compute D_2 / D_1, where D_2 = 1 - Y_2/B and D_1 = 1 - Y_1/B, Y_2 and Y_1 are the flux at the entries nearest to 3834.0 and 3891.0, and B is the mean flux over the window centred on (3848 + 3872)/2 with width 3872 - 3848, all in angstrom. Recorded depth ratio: -1.8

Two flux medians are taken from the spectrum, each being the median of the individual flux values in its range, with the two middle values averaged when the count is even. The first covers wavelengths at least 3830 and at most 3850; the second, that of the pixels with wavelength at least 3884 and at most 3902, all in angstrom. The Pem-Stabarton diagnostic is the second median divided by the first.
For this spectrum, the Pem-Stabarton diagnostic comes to 0.77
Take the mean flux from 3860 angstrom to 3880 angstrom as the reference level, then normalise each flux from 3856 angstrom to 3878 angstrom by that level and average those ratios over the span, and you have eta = 1.00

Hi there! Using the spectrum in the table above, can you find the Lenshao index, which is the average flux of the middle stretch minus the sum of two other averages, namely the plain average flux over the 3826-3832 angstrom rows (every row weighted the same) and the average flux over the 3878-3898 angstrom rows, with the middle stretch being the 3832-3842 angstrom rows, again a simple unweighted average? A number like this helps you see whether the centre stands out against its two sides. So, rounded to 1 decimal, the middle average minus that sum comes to -16.8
